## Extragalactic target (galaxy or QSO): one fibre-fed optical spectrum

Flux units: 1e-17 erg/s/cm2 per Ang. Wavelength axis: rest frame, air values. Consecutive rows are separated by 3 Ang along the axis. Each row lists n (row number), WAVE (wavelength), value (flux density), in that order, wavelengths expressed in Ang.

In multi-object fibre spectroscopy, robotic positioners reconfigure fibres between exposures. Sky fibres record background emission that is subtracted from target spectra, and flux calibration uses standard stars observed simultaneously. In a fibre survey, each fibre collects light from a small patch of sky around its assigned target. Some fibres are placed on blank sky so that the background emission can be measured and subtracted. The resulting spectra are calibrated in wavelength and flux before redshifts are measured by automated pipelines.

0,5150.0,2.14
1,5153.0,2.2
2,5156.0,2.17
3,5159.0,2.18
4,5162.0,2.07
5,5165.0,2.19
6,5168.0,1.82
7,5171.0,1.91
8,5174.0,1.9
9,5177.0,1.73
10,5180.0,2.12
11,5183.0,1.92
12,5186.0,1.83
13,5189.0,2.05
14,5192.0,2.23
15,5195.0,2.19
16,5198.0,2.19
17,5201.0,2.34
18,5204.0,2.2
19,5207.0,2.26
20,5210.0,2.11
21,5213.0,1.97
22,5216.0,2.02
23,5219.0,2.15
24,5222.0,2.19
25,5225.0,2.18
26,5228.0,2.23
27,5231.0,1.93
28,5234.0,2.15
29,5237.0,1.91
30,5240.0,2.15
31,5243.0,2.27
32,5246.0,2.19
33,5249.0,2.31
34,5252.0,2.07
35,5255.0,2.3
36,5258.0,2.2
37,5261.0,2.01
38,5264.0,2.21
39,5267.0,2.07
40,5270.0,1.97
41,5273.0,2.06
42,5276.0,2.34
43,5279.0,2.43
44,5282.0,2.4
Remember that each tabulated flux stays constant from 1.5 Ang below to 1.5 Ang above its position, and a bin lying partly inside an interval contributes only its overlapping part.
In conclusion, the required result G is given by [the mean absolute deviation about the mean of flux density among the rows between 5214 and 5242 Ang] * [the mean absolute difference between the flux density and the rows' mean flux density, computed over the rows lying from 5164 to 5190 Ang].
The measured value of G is 0.0117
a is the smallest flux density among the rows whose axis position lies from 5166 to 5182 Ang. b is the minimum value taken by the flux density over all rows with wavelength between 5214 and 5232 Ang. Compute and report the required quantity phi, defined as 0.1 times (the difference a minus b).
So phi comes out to -0.020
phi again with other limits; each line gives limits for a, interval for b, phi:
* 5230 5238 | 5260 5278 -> -0.006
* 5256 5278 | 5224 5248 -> 0.006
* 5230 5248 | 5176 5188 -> 0.018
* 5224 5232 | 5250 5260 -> -0.014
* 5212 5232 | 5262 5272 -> -0.004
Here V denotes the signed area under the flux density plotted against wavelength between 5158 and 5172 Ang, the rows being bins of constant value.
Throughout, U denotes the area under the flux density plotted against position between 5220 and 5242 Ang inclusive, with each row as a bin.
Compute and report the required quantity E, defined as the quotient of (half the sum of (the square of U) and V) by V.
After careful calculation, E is 38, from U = 46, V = 28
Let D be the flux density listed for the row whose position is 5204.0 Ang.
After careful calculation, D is 2.2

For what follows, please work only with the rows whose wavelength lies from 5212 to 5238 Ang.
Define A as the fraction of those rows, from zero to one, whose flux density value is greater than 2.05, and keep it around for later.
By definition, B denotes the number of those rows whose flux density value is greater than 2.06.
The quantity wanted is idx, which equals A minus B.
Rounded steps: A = 0.56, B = 5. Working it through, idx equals -4.4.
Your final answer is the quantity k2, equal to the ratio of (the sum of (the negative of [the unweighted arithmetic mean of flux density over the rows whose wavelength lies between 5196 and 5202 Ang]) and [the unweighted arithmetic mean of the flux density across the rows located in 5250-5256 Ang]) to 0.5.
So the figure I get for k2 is -0.16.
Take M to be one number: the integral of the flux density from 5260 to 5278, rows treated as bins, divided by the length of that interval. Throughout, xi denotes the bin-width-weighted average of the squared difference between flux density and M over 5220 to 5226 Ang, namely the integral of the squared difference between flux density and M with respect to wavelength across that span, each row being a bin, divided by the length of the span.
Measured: 0.004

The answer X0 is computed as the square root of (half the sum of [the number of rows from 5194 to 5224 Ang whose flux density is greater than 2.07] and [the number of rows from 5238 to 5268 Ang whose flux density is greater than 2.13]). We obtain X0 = 2.74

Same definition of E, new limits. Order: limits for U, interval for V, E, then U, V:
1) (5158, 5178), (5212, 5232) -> 19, 39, 42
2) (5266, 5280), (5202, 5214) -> 18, 30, 26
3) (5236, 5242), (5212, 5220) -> 5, 12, 16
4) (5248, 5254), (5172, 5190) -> 3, 13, 35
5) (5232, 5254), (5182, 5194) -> 47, 47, 24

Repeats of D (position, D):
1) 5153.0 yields 2.2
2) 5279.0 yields 2.43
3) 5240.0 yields 2.15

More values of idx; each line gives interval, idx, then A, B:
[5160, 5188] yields -2.7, 0.33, 3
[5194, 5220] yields -6.2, 0.78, 7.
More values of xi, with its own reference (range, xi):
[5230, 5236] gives 0.019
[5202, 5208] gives 0.015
